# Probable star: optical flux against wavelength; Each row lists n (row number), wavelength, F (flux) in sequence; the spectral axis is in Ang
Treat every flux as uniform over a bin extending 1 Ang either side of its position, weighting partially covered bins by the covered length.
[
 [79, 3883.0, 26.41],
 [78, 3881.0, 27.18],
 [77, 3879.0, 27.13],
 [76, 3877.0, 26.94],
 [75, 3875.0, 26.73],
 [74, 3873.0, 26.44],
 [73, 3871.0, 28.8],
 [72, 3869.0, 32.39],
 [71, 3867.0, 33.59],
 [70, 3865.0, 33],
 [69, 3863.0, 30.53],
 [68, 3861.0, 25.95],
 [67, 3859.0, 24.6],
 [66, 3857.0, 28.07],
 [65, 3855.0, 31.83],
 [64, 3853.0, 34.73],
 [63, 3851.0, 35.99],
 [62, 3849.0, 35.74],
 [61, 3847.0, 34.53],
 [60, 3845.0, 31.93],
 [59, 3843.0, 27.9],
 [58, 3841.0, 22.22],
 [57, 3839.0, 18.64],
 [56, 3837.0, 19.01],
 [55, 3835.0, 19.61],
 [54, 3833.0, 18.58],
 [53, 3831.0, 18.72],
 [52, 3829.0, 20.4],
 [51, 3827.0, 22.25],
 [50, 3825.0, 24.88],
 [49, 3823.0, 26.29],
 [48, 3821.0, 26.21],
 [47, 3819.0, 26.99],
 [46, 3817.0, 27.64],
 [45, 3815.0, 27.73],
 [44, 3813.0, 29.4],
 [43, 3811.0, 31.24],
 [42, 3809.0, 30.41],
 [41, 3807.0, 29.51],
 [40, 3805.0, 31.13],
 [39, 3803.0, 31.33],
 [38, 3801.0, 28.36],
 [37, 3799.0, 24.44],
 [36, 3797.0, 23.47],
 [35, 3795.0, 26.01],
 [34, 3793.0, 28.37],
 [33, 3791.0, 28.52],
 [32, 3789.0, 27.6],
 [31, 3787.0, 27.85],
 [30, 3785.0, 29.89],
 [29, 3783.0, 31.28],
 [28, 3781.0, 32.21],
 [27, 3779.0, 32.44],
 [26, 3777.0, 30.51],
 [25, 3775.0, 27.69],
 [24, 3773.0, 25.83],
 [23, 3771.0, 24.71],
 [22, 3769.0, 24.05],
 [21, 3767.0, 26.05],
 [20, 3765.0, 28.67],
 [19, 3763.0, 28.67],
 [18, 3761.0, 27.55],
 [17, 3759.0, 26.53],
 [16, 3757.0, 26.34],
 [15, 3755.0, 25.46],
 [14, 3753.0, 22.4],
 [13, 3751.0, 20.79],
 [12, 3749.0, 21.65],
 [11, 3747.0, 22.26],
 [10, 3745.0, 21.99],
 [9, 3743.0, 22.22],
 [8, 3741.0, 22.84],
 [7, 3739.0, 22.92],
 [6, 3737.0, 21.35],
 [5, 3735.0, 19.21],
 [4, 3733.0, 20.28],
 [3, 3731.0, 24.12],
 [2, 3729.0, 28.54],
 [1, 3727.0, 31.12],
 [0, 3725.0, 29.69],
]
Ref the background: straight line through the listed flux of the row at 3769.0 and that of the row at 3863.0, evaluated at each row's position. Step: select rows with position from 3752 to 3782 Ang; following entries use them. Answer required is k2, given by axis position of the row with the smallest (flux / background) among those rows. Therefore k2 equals 3753.0 Ang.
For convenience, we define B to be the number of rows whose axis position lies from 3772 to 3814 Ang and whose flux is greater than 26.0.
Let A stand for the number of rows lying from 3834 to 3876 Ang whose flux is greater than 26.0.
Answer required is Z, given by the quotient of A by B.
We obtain 0.83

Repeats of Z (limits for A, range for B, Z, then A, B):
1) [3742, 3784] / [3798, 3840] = 0.92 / 11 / 12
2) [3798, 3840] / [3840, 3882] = 0.67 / 12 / 18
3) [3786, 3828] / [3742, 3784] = 1.55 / 17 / 11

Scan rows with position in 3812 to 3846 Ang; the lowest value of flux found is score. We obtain 18.58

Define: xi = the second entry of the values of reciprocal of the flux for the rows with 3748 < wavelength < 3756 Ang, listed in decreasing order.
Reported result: 0.046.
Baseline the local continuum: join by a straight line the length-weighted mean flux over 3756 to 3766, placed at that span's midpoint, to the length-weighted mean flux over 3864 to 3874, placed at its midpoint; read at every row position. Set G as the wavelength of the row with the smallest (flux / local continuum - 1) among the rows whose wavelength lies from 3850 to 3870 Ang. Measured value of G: 3859.0 Ang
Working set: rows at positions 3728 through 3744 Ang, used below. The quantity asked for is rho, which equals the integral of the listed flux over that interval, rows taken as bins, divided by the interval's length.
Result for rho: 23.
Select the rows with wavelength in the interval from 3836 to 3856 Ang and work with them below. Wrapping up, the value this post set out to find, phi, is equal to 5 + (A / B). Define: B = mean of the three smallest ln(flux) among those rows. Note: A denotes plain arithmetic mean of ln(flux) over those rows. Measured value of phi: 6.119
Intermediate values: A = 3.35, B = 2.99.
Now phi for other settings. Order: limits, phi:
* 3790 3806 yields 6.035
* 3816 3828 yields 6.016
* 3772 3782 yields 6.017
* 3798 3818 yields 6.027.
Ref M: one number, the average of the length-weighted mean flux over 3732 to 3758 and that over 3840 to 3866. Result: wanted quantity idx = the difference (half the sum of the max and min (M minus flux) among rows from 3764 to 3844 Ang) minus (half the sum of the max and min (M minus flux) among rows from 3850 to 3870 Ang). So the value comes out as 5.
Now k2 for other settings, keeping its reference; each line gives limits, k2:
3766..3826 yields 3825.0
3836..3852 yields 3839.0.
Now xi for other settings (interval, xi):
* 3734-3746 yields 0.047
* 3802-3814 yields 0.034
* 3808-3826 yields 0.038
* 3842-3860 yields 0.036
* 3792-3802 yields 0.041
